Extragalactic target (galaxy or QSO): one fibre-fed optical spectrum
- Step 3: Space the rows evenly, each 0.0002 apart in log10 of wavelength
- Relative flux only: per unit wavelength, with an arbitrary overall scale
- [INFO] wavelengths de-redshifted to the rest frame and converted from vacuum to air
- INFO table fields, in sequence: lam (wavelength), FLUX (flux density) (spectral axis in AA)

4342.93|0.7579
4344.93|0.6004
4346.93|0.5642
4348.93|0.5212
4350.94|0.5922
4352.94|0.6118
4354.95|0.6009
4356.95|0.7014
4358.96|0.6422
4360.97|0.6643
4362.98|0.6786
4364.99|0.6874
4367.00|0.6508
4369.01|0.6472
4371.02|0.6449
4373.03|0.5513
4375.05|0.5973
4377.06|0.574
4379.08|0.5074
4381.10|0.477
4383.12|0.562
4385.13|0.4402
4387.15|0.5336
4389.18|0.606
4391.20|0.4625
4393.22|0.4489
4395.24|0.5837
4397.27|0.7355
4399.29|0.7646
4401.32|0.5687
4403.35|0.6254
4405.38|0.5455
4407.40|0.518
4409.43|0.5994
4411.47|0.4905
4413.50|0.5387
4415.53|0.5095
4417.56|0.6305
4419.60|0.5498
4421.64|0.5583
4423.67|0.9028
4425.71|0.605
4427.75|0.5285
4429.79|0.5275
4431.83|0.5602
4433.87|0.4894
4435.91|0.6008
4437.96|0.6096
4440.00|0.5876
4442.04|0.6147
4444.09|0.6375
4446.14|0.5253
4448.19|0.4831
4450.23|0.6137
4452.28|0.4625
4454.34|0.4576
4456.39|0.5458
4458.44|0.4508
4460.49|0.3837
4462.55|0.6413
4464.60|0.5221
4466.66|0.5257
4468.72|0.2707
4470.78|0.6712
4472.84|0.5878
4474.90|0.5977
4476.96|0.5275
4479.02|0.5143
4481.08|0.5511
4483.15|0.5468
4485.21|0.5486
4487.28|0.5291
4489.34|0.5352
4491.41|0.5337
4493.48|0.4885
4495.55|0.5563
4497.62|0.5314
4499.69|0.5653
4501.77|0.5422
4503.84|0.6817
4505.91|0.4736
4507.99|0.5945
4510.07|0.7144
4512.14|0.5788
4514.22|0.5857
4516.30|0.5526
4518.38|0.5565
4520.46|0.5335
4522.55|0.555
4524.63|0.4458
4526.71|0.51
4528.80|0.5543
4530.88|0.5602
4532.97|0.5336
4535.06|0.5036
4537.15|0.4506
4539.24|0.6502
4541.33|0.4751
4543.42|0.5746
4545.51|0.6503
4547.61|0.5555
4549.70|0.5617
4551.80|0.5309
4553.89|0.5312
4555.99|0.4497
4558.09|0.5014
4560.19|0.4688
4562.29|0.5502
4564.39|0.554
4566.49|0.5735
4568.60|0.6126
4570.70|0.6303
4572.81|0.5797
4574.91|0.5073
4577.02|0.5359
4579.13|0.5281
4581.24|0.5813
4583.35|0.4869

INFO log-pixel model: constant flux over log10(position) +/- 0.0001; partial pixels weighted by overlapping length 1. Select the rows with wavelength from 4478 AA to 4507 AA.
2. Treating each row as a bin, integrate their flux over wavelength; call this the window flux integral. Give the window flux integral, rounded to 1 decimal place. 15.7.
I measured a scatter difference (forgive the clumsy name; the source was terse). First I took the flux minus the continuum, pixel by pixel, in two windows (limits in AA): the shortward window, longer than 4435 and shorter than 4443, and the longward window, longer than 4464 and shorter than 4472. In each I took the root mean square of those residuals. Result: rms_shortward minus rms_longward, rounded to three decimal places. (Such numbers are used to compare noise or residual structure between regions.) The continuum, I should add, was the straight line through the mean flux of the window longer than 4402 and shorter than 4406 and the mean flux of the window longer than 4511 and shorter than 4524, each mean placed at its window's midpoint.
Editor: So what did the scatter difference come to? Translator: -0.135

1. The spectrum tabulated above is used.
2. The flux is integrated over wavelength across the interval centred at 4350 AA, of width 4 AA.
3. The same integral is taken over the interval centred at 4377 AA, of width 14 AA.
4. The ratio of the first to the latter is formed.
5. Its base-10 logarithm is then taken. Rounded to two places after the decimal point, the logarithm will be -0.55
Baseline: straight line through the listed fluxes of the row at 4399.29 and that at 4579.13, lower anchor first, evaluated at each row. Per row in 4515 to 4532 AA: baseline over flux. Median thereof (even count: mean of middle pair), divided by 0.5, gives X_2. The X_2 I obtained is 2.20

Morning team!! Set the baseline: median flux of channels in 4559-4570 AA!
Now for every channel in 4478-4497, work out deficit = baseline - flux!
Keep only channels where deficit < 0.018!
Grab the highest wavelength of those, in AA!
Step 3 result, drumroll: 4495.55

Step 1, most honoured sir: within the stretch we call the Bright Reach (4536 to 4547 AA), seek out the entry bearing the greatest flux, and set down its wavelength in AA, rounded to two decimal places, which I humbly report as 4545.51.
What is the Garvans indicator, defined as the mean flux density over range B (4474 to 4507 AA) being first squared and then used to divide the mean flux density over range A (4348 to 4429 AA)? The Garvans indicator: 1.99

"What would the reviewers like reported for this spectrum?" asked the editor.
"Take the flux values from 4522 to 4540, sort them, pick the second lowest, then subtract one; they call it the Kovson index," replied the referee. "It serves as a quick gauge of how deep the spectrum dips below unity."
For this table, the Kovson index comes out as -0.55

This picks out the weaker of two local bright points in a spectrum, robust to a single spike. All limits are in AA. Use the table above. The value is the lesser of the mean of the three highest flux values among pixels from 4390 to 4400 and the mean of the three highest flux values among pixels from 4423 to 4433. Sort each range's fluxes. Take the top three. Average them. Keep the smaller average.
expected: 0.69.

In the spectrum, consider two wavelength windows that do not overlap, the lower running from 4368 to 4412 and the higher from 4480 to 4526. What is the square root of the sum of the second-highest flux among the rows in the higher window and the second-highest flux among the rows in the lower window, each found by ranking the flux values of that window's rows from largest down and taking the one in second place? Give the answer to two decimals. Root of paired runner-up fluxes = 1.19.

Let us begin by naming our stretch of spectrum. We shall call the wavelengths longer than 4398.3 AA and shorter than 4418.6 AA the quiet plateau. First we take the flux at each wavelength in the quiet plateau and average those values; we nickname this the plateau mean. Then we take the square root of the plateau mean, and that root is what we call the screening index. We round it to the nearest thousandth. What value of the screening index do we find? 0.761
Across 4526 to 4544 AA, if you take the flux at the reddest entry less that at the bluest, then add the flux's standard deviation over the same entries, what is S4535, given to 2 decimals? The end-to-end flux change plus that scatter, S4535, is 0.12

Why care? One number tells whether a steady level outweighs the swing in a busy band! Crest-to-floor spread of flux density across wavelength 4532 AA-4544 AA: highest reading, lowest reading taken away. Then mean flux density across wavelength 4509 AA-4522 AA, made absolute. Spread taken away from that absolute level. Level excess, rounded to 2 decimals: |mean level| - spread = 0.39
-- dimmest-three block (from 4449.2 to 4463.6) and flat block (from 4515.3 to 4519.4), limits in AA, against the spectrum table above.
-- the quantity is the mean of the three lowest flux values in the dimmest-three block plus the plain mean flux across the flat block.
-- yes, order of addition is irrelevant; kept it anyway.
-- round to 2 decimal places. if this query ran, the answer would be 0.99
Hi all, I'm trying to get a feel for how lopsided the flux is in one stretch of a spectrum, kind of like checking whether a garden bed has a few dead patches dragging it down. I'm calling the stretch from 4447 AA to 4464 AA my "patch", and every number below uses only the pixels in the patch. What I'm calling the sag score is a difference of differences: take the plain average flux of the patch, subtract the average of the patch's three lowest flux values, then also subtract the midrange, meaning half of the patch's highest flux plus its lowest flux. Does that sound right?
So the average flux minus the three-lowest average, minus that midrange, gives -0.44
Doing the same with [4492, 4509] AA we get -0.52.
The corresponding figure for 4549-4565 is -0.46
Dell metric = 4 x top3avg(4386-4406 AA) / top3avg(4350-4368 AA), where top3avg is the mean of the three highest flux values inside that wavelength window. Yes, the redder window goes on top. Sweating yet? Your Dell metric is 4.1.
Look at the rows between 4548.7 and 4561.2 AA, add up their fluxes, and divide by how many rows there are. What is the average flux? 0.507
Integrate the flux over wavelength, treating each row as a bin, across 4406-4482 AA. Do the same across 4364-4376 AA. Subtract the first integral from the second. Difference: -34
